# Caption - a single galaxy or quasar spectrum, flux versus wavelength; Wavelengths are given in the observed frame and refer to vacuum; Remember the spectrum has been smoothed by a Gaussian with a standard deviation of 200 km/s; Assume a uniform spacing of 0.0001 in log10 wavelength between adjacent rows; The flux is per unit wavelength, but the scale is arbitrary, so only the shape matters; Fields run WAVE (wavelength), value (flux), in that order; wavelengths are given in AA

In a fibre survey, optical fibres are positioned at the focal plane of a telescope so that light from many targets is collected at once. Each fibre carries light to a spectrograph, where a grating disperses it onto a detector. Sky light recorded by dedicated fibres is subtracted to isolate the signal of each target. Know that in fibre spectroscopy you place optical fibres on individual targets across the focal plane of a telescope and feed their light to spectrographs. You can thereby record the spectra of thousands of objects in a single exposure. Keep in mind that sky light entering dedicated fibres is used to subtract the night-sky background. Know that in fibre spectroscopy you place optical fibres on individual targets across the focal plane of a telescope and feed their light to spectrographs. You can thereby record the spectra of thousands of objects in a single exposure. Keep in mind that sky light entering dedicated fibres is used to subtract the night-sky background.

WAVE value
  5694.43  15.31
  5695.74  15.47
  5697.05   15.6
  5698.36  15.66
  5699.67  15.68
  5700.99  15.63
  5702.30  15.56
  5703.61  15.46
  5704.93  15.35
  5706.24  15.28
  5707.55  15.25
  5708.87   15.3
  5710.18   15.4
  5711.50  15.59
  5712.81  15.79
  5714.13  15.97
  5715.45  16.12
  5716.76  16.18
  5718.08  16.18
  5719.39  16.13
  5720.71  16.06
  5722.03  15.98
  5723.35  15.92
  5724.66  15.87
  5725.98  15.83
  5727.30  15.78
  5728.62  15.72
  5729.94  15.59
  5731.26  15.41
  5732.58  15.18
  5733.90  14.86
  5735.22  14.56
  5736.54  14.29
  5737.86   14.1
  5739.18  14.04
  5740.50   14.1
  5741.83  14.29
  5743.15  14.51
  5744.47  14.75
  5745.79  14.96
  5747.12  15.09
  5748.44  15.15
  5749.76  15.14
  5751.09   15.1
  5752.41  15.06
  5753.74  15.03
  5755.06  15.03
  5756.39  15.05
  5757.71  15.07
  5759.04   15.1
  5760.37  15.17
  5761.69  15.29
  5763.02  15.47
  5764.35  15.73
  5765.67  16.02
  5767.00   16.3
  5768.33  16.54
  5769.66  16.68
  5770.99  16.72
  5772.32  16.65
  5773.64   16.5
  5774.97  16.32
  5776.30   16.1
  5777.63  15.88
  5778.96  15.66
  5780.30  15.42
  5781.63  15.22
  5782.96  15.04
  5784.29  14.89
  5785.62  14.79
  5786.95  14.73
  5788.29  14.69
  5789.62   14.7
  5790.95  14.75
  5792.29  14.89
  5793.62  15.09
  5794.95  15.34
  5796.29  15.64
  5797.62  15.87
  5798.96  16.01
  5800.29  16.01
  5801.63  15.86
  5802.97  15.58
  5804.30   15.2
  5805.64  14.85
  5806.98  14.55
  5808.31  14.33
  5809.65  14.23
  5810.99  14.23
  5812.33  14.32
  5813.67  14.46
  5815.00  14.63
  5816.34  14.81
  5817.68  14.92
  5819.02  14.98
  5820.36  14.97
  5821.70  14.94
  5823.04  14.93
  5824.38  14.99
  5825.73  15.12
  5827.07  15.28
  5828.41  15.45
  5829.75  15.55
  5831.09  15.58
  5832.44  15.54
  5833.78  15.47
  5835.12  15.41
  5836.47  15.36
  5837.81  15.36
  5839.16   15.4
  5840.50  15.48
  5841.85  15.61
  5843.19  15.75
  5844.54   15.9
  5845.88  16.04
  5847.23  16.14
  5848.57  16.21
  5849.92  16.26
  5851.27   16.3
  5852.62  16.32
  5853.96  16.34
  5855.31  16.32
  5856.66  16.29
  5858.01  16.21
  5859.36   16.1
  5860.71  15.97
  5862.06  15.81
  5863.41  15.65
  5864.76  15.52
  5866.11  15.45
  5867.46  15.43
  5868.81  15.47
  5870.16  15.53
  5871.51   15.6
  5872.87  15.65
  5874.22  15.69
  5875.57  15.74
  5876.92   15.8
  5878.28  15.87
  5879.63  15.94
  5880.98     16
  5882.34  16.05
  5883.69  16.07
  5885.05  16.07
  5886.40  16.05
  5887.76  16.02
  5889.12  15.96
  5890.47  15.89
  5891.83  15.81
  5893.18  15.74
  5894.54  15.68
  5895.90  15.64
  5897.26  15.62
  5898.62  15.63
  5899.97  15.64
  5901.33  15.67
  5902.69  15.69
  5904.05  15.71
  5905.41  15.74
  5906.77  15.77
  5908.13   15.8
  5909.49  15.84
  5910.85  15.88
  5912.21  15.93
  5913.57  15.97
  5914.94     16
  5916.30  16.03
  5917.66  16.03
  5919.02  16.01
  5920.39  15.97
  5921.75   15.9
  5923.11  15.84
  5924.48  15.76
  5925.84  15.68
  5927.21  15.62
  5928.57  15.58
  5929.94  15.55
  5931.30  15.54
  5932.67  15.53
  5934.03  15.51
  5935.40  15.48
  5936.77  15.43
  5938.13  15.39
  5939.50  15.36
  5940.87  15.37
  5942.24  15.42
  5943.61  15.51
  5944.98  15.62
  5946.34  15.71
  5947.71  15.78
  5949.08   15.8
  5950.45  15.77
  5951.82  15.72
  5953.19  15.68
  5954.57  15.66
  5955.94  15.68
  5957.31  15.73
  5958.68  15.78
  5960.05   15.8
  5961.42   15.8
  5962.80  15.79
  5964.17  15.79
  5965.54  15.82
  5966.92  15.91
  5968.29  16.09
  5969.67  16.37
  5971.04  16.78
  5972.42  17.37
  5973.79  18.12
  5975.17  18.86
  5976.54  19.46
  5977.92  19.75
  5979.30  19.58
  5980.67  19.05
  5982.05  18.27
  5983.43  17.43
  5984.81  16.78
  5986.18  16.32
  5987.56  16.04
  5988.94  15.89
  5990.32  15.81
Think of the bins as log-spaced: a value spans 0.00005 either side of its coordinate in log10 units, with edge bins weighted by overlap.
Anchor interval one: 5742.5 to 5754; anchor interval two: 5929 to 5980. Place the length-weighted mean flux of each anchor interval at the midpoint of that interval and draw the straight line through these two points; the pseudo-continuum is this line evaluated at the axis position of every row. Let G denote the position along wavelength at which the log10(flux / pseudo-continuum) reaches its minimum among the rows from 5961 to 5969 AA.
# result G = 5964.17 AA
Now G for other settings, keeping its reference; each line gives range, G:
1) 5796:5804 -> 5802.97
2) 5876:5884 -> 5876.92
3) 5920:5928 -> 5927.21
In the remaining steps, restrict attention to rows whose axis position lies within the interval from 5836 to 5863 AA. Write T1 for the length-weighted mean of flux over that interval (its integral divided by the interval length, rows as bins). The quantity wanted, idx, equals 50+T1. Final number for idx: 66.0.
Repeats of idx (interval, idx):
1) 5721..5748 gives 65.1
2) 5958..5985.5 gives 67.2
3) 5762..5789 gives 65.8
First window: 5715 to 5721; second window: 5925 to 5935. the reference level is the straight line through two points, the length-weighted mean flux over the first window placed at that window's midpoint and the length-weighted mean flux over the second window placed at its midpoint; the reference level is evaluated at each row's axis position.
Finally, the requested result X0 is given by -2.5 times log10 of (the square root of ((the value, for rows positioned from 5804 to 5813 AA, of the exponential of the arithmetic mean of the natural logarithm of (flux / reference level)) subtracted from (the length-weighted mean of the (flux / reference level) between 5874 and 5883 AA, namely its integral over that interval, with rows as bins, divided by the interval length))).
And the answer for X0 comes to 1.3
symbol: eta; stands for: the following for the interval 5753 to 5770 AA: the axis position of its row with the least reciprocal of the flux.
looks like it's 5769.66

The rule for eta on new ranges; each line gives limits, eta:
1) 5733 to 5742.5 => 5733.90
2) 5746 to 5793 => 5770.99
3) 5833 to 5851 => 5849.92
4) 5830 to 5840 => 5831.09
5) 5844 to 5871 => 5853.96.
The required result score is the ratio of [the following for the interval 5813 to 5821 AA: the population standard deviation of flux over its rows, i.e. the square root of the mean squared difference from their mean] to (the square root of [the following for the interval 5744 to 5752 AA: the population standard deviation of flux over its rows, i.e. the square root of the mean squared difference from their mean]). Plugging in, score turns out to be 0.51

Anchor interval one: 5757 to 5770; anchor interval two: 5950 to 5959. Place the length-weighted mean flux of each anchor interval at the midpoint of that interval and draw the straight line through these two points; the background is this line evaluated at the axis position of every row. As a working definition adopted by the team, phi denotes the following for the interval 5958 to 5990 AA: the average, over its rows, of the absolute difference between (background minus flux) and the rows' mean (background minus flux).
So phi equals 1.2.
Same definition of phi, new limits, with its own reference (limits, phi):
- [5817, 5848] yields 0.3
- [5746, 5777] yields 0.6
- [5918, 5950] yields 0.2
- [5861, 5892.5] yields 0.2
